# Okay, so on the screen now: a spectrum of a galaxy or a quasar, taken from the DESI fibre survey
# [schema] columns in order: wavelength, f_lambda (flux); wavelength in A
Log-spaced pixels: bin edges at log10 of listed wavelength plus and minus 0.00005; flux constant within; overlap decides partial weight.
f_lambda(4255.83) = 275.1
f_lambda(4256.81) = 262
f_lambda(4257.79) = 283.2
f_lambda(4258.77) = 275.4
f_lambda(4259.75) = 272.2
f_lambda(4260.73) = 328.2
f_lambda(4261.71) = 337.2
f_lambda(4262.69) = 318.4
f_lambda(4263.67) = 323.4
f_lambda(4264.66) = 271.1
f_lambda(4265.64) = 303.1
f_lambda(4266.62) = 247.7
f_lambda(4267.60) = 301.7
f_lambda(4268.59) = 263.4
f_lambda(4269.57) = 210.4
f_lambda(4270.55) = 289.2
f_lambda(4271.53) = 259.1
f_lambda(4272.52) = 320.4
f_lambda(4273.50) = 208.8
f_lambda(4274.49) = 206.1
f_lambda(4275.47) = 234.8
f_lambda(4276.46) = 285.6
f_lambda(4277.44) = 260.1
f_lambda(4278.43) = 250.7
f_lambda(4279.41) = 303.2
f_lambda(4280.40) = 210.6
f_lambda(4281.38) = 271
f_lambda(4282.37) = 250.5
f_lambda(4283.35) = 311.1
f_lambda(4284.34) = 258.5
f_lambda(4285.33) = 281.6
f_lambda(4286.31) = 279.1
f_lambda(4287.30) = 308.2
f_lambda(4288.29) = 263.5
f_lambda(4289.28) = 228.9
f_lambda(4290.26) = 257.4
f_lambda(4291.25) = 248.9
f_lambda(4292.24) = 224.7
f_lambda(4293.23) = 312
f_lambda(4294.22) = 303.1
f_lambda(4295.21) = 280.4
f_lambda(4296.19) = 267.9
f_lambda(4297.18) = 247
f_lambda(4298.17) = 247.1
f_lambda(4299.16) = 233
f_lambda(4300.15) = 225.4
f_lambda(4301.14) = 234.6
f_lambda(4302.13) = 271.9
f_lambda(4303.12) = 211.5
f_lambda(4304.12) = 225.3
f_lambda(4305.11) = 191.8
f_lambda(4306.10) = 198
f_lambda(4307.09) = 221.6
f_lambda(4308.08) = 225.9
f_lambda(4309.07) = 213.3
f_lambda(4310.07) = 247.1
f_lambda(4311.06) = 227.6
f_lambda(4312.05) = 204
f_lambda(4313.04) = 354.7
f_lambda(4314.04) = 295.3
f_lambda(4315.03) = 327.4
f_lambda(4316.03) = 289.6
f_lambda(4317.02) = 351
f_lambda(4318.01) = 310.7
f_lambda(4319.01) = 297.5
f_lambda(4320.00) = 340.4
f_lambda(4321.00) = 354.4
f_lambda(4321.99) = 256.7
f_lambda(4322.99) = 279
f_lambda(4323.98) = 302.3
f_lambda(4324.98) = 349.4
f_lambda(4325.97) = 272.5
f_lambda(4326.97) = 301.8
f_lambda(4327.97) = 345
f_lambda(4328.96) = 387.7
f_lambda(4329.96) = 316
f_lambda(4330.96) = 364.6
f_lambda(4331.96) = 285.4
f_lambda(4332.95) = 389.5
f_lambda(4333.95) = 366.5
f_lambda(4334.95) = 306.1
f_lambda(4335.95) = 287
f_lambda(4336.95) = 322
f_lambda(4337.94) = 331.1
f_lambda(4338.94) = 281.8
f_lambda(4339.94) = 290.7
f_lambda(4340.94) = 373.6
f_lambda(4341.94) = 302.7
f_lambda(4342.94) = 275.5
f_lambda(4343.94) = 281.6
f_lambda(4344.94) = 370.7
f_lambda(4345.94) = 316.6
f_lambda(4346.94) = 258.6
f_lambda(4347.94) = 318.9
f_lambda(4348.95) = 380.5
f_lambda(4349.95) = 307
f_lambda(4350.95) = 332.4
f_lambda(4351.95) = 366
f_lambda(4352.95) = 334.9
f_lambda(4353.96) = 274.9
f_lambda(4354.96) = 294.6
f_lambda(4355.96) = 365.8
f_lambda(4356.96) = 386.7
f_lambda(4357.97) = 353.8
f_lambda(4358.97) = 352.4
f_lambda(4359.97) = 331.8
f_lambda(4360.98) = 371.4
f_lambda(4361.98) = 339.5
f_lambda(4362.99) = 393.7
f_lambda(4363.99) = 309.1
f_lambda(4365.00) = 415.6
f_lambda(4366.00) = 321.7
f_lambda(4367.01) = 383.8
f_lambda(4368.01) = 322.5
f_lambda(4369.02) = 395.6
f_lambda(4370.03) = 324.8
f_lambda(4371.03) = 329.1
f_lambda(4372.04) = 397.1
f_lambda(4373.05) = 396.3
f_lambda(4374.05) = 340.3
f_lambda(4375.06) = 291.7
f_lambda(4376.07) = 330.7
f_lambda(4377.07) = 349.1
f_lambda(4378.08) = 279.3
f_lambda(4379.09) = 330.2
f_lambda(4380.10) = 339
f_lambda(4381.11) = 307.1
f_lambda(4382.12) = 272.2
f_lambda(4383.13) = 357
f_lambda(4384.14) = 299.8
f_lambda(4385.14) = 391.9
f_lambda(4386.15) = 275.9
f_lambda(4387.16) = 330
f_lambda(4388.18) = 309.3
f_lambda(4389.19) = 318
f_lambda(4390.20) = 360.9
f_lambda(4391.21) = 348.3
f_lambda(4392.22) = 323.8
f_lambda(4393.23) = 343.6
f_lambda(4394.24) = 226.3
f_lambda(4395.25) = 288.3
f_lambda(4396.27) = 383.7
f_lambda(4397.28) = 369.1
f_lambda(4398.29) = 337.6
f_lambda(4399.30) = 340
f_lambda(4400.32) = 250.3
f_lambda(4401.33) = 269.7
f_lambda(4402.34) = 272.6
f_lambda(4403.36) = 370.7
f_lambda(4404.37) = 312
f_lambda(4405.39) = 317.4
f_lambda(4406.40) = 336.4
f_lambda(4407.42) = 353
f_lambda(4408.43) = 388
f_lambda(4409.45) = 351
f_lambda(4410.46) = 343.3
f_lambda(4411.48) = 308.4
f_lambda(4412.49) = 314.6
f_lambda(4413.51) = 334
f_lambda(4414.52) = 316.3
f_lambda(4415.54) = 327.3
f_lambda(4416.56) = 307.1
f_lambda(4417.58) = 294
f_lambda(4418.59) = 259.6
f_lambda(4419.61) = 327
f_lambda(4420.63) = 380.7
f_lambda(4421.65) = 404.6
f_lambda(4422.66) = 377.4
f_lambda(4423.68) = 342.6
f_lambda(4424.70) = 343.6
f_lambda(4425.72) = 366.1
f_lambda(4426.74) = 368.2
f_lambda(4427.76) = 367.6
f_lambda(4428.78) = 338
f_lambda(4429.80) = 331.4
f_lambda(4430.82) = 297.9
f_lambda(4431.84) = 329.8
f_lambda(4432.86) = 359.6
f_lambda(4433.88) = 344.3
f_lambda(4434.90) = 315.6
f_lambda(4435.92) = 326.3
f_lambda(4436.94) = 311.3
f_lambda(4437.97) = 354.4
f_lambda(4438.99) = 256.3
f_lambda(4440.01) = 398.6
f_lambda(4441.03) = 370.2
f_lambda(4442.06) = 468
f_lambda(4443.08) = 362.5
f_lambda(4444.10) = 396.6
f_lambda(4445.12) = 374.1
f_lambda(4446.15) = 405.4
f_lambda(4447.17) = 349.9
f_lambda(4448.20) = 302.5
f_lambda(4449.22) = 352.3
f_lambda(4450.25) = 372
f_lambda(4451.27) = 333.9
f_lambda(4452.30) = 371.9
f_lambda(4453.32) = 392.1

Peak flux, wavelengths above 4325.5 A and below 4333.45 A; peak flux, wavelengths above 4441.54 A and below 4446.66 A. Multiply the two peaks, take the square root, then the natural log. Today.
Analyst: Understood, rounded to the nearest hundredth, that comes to 6.06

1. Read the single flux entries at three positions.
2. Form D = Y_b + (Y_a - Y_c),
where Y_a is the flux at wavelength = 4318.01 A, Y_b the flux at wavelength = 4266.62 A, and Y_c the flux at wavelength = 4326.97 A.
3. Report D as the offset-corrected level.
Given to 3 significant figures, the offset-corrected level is 257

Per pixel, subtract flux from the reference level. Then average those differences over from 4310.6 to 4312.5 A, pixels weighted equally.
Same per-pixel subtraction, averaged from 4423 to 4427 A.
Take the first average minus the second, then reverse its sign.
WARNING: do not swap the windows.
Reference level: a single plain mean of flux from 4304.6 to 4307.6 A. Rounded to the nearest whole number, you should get -139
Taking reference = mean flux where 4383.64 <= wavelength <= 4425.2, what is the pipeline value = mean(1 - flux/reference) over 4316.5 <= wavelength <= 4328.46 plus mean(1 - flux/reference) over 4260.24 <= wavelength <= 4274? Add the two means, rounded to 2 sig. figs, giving 0.18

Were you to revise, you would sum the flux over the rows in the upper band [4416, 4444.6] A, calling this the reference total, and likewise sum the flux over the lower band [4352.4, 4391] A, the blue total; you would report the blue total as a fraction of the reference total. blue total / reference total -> 1.3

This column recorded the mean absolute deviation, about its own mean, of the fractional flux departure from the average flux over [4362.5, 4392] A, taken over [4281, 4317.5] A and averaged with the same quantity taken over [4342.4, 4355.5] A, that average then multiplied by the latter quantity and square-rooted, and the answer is 0.095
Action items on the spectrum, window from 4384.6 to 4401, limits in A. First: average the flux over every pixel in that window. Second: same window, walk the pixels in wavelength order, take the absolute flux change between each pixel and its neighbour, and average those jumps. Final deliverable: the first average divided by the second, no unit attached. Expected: 6.8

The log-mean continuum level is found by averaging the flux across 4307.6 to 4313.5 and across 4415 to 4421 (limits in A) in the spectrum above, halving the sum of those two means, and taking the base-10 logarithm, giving 2.45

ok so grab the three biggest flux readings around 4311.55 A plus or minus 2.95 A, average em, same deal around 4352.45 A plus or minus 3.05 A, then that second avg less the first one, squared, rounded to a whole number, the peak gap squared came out 2061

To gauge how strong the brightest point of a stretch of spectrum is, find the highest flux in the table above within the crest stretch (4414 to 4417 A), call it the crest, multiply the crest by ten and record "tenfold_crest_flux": 3273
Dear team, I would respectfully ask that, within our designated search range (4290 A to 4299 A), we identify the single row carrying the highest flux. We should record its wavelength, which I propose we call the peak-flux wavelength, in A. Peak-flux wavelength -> 4293.23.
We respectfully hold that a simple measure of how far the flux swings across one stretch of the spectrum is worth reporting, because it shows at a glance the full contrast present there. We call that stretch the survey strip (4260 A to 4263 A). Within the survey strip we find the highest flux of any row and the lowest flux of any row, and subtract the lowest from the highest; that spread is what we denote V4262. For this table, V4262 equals 19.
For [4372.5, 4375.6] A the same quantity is 105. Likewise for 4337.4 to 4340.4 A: 49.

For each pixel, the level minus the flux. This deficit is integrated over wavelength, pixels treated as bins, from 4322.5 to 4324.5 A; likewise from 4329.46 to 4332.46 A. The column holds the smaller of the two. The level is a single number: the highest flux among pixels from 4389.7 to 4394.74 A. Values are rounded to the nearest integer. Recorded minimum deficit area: 116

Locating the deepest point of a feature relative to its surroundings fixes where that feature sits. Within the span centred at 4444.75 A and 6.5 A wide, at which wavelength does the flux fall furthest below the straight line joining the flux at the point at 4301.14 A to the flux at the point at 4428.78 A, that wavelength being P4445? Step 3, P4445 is 4447.17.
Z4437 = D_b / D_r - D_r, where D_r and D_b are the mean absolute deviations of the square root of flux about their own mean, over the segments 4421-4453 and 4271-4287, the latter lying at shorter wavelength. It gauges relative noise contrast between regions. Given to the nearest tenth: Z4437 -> 0.3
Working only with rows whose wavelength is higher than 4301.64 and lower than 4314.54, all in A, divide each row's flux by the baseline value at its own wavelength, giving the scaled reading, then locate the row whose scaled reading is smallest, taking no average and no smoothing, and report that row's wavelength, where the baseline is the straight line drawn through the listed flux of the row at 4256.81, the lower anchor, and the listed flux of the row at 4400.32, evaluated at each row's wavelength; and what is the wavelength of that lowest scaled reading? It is 4305.11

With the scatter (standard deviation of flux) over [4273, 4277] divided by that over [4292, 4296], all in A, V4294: 0.94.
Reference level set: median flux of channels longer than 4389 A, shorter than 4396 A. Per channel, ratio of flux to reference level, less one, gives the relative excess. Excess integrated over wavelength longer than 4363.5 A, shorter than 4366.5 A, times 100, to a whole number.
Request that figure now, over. 23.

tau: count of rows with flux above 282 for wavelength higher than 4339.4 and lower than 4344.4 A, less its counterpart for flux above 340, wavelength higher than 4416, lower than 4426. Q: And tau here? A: -3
